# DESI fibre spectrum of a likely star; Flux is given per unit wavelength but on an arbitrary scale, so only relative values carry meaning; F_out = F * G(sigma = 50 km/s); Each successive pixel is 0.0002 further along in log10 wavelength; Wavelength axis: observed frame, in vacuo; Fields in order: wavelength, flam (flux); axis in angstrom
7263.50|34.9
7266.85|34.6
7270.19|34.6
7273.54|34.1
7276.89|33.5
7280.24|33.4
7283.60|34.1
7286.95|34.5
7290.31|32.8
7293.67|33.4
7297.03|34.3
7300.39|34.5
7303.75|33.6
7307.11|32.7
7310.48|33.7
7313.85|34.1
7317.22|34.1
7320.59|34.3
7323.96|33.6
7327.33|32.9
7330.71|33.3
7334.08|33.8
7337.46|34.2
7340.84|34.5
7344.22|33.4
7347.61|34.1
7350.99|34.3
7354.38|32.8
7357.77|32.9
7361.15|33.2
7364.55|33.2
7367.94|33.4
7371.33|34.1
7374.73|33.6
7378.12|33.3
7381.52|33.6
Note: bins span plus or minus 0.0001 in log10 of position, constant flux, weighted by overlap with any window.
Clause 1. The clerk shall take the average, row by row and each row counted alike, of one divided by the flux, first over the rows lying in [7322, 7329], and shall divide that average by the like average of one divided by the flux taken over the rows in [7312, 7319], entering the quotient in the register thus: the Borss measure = 1.03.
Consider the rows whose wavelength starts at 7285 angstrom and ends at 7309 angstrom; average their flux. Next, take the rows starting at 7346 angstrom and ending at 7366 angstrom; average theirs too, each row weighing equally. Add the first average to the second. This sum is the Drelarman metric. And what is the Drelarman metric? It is 67.1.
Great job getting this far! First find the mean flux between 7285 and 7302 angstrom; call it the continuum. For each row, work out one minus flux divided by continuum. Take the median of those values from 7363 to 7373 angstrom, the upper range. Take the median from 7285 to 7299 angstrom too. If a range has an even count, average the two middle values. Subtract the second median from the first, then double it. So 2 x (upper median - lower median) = 0.027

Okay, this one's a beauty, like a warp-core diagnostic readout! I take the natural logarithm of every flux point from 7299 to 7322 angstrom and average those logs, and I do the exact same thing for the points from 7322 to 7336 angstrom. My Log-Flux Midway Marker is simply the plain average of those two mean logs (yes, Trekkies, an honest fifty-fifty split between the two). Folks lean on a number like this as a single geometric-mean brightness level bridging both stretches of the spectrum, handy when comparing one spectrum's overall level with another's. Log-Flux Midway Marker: 3.52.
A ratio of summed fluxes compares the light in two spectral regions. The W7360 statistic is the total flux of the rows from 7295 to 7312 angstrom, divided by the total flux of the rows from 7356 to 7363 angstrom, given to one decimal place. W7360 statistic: 2.6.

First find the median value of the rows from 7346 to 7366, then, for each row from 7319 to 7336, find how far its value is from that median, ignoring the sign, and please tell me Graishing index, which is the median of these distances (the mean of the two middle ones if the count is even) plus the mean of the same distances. 0.90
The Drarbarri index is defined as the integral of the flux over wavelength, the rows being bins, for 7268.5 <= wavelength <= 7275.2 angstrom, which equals 230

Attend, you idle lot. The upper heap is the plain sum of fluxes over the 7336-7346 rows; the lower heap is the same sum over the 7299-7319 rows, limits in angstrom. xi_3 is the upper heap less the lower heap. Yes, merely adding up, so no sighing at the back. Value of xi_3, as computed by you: -101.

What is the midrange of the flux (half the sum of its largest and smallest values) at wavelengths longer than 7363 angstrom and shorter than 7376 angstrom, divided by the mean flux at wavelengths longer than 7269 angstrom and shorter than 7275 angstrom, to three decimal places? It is 0.980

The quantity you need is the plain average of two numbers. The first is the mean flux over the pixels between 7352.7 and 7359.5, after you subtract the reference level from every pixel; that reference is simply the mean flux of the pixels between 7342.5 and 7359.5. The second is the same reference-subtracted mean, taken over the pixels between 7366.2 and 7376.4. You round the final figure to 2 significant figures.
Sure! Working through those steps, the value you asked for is -0.23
